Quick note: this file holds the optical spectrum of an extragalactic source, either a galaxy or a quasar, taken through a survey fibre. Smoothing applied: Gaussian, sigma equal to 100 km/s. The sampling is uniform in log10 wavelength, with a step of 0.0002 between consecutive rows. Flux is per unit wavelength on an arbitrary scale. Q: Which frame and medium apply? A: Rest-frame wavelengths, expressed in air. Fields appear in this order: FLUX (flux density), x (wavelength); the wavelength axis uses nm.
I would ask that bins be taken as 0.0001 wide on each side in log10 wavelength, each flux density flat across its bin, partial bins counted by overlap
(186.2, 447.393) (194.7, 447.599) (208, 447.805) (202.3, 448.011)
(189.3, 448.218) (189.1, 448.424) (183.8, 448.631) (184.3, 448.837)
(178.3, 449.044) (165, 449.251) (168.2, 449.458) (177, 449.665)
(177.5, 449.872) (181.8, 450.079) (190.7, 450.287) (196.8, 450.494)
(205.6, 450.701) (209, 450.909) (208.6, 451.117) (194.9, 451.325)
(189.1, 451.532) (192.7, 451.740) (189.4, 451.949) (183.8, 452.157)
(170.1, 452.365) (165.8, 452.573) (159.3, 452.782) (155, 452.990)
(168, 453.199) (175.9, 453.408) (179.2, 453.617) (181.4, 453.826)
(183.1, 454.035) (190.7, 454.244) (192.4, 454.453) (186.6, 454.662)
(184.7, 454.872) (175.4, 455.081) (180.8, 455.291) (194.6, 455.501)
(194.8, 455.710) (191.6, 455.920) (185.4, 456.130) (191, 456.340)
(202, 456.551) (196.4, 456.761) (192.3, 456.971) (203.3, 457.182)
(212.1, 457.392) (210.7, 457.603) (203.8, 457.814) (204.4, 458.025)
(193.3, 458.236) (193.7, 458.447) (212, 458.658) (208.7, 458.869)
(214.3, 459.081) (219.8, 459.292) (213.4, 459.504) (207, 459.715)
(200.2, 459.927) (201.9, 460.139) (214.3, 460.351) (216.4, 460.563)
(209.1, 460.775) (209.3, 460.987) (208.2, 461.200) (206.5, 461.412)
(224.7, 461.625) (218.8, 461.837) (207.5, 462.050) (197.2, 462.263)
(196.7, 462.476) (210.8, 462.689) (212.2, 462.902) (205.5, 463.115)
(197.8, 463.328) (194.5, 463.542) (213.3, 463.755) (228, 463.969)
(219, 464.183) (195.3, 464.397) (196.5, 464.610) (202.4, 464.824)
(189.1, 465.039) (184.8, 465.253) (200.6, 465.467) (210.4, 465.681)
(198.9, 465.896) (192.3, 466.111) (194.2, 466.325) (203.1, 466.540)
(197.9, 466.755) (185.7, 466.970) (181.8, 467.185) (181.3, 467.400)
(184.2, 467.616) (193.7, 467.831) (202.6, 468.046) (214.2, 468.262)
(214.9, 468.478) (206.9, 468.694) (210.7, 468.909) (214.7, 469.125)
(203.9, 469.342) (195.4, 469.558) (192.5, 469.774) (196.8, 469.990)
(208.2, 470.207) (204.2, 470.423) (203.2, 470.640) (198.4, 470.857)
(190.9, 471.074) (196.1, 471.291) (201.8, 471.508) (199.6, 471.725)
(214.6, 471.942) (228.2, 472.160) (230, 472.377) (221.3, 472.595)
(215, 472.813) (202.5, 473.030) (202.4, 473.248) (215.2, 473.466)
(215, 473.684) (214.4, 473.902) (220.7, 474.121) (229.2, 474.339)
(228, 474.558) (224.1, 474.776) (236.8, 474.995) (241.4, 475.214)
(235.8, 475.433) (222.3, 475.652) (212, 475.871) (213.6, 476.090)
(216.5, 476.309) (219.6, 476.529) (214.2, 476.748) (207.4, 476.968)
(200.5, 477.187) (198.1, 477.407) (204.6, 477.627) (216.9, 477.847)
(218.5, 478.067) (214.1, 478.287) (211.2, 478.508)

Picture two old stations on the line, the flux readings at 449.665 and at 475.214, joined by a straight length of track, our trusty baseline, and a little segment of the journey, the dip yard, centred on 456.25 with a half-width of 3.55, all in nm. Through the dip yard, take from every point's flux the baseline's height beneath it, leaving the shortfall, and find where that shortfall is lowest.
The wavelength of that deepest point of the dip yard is 452.990 nm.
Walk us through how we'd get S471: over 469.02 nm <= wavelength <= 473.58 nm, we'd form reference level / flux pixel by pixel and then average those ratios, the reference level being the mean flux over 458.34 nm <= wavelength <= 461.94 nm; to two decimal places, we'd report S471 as 1.02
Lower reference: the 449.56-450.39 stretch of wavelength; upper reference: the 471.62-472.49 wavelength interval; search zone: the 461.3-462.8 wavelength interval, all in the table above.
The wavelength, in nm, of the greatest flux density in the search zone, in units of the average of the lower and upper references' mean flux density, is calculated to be 461.625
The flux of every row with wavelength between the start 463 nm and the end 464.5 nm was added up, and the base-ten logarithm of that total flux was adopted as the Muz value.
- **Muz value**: 3.16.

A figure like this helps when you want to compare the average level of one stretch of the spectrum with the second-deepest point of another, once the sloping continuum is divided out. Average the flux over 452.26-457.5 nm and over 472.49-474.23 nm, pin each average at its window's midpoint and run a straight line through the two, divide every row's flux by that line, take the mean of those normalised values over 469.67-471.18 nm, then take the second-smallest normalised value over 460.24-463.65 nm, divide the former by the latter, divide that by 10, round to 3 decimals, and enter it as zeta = 0.095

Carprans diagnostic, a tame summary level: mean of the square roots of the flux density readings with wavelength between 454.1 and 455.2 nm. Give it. 13.6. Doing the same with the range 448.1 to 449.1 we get 13.6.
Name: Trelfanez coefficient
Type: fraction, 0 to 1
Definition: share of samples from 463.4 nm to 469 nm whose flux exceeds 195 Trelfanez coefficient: 0.6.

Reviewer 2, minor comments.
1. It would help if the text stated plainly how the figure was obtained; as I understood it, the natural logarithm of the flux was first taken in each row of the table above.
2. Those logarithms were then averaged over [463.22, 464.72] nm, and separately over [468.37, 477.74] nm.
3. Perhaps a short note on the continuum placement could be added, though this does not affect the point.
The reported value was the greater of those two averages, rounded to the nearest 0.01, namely 5.36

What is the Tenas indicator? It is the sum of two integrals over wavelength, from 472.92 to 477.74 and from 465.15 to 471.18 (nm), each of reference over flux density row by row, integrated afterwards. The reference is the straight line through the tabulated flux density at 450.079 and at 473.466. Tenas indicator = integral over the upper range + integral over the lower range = 11.2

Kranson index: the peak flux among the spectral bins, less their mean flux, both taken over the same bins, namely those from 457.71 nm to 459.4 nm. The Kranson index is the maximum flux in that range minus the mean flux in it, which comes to 13.6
